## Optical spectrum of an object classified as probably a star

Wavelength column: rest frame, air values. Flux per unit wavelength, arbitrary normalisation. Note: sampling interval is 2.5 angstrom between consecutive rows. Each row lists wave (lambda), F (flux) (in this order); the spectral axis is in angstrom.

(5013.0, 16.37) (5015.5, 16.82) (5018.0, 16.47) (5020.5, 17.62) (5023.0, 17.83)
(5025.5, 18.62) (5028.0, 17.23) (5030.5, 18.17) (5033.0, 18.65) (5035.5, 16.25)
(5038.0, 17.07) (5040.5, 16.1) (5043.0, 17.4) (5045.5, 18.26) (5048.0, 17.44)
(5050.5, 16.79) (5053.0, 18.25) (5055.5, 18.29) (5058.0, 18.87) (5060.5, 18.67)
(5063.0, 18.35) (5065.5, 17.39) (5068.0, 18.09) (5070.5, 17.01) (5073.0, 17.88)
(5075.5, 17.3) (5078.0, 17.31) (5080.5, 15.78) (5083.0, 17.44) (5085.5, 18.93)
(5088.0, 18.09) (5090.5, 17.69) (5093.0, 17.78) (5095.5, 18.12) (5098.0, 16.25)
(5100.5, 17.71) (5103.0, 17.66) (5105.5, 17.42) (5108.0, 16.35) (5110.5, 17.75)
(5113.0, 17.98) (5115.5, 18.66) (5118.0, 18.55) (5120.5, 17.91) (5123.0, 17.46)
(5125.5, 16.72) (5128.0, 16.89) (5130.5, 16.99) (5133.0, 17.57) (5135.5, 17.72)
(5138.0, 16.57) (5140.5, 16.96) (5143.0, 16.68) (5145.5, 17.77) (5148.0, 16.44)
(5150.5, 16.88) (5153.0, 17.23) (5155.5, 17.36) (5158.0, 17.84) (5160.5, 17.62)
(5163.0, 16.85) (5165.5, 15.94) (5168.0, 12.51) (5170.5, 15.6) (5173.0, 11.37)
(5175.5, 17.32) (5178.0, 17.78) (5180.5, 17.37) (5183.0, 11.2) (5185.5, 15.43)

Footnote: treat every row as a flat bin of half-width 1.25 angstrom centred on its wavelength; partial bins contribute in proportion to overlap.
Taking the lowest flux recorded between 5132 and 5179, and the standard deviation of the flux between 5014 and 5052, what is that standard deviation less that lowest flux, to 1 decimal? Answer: -10.6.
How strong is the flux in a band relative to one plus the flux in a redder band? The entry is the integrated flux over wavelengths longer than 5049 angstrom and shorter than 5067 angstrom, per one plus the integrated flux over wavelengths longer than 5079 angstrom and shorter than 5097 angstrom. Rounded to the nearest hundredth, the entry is 1.02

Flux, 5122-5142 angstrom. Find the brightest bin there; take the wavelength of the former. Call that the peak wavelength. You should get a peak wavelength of 5135.5 angstrom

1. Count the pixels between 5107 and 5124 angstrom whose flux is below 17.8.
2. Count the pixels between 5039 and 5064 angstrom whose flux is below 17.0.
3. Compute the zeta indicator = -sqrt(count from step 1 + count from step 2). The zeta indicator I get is -2.2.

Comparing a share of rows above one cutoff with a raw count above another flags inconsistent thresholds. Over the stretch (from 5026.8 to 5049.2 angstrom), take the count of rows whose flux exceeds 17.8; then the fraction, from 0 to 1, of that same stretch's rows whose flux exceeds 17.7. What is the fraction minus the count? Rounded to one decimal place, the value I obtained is -2.7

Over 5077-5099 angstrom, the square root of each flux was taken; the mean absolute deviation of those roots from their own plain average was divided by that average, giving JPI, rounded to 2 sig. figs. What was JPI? 0.020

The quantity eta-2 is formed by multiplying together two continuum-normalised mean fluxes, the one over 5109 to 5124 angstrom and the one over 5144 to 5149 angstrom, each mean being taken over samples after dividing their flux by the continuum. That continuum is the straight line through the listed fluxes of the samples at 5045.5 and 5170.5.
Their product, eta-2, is 1.14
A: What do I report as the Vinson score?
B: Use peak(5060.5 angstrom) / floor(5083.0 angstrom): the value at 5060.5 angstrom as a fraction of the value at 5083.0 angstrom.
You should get 1.07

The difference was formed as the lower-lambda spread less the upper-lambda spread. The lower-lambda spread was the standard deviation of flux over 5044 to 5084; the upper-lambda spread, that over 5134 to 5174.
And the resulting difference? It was -1.0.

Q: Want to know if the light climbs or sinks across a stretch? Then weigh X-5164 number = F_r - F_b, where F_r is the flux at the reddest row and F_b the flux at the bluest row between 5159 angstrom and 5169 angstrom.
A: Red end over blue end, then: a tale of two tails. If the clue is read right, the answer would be -5.1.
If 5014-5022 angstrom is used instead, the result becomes 0.8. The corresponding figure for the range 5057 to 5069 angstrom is -0.8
